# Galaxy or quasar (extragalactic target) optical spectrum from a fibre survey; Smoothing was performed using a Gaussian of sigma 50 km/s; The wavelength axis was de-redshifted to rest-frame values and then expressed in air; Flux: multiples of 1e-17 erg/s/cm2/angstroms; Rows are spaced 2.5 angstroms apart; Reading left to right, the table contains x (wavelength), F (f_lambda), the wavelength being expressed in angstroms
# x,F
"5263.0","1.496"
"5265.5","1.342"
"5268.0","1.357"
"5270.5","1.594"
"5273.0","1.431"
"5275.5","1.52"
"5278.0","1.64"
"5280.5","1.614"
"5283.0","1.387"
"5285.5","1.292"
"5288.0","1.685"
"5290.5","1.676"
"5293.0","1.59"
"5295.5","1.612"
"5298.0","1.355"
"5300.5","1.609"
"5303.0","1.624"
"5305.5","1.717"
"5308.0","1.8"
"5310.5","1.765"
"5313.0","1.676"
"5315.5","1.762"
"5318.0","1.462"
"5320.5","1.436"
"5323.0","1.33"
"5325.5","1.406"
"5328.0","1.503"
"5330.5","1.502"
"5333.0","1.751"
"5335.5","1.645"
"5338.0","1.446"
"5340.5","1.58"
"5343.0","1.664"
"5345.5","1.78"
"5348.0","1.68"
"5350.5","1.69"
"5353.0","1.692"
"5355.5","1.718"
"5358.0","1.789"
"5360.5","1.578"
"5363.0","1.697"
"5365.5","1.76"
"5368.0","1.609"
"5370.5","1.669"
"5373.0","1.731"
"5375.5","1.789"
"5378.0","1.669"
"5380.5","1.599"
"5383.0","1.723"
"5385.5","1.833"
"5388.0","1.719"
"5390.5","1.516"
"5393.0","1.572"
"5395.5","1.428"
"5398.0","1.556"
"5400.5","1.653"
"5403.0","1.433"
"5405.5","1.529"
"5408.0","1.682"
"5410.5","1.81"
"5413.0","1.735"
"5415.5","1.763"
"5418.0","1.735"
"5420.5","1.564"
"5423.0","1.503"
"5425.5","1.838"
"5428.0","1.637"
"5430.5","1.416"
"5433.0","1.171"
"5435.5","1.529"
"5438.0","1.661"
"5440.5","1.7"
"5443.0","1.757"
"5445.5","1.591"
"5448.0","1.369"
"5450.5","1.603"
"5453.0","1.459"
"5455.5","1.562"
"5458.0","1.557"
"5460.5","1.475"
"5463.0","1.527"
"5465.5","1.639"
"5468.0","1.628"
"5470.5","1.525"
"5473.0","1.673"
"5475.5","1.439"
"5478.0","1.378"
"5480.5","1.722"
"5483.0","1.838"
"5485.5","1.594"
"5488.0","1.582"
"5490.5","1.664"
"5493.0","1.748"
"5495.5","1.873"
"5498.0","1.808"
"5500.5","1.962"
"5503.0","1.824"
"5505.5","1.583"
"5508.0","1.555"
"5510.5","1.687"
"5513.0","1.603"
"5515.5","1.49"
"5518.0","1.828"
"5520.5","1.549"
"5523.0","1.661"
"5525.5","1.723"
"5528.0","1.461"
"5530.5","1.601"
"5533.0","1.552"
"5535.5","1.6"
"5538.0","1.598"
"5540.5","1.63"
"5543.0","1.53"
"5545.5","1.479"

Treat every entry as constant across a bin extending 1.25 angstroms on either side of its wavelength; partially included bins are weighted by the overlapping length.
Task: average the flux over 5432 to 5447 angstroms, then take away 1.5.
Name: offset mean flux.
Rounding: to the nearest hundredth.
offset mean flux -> 0.07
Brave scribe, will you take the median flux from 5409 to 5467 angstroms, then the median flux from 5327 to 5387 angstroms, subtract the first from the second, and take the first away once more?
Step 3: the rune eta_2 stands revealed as -1.50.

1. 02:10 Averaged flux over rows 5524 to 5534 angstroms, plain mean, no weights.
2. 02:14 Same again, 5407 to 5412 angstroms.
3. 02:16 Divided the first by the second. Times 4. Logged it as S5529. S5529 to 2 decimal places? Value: 3.63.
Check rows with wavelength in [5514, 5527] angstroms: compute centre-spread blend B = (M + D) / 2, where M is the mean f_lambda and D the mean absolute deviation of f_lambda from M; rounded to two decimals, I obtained 0.88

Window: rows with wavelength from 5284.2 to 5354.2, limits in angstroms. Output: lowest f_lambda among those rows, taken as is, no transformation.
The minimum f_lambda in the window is 1.292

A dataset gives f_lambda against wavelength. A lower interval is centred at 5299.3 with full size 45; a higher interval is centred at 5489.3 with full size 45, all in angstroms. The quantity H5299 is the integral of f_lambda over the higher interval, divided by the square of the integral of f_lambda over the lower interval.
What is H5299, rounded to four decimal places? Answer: 0.0146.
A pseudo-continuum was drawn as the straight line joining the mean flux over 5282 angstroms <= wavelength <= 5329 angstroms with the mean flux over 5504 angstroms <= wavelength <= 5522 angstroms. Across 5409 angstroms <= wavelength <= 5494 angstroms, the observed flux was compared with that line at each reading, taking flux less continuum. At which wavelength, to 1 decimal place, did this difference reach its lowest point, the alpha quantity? 5433.0 angstroms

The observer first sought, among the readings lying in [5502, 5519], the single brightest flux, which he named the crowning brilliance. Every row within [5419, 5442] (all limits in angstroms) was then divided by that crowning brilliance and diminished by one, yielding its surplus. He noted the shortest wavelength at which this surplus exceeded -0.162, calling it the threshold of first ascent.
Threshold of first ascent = 5420.5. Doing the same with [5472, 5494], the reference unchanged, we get 5473.0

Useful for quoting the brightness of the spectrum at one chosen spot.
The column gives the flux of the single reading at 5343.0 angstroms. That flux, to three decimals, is 1.664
